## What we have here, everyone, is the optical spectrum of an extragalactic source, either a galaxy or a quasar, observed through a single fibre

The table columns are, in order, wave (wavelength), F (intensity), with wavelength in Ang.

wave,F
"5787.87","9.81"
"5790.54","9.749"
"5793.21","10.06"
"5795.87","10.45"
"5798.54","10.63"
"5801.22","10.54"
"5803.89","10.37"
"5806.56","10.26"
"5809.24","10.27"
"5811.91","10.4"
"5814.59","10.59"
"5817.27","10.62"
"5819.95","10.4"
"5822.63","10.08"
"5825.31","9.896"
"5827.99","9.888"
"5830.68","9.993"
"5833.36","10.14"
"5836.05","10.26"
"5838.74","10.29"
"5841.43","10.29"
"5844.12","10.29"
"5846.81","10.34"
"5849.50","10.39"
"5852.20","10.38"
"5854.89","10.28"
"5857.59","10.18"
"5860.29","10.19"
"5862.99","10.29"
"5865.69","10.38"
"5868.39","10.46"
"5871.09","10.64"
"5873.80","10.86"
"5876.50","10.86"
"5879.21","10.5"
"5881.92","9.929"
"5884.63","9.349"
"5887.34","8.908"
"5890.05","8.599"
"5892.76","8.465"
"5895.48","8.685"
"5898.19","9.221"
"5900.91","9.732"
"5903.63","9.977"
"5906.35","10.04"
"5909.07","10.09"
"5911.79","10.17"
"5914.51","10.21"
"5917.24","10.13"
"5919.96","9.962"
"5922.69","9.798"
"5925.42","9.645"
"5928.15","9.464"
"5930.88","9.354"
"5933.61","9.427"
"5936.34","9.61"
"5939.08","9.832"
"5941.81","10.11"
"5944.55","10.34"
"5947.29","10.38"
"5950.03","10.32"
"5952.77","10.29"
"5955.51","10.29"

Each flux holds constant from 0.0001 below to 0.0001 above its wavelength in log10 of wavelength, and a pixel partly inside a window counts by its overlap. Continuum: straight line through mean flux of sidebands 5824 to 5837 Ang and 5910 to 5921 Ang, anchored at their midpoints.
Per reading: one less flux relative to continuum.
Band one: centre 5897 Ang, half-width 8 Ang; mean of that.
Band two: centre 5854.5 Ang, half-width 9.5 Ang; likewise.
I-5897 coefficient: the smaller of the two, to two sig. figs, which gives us -0.023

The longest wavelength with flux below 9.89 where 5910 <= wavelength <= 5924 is 5922.69 Ang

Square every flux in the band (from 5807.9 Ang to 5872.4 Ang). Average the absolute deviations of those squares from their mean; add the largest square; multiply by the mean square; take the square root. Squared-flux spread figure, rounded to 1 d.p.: 110.9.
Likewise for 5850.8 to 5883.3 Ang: 115.2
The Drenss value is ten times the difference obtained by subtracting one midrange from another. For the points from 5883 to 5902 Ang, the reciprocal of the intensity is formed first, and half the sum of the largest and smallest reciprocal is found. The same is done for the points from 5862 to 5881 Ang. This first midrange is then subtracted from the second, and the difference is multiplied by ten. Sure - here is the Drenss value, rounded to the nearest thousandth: -0.158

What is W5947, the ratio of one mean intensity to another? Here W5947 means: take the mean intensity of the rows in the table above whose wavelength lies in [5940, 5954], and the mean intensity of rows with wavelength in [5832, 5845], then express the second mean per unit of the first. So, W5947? 1.00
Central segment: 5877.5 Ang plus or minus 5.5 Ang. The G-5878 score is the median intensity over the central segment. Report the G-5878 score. 10.7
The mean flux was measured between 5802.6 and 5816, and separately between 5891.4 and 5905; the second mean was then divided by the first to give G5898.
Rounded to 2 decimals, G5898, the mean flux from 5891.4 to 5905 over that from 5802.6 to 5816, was 0.89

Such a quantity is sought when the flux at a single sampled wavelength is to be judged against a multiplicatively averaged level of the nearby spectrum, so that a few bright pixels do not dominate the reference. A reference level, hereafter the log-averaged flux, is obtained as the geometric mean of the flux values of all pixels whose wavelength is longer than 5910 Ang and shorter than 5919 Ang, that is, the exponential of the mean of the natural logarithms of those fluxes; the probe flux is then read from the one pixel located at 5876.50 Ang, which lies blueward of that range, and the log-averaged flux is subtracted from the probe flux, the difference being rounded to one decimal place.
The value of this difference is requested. 0.7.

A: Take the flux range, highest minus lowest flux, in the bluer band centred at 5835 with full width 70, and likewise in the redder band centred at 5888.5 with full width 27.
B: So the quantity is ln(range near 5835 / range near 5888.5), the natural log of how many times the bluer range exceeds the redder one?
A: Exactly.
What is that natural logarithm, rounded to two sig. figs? -1.2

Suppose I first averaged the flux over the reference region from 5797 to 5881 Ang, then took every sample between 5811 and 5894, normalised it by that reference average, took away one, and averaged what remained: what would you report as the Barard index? -0.021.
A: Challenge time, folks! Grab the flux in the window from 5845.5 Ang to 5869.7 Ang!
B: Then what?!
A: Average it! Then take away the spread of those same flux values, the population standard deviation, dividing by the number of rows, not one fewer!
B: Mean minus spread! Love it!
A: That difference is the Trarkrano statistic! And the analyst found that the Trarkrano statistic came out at 10.2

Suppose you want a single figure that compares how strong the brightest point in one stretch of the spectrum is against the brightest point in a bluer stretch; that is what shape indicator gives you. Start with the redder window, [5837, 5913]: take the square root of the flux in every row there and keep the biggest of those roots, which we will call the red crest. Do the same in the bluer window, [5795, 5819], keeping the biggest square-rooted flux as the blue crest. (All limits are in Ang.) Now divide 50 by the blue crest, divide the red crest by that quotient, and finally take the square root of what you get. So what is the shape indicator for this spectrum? 0.464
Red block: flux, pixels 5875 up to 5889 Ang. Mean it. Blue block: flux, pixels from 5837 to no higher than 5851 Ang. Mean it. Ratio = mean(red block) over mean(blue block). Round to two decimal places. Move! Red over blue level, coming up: 0.96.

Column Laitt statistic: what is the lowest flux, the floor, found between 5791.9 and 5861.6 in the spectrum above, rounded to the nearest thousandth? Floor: 9.888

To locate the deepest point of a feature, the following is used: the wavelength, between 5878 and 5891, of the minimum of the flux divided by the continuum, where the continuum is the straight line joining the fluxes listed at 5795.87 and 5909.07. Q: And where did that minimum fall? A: 5890.05 Ang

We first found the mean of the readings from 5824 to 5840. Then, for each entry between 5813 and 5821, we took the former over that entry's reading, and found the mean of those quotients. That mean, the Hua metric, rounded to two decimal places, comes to 0.96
